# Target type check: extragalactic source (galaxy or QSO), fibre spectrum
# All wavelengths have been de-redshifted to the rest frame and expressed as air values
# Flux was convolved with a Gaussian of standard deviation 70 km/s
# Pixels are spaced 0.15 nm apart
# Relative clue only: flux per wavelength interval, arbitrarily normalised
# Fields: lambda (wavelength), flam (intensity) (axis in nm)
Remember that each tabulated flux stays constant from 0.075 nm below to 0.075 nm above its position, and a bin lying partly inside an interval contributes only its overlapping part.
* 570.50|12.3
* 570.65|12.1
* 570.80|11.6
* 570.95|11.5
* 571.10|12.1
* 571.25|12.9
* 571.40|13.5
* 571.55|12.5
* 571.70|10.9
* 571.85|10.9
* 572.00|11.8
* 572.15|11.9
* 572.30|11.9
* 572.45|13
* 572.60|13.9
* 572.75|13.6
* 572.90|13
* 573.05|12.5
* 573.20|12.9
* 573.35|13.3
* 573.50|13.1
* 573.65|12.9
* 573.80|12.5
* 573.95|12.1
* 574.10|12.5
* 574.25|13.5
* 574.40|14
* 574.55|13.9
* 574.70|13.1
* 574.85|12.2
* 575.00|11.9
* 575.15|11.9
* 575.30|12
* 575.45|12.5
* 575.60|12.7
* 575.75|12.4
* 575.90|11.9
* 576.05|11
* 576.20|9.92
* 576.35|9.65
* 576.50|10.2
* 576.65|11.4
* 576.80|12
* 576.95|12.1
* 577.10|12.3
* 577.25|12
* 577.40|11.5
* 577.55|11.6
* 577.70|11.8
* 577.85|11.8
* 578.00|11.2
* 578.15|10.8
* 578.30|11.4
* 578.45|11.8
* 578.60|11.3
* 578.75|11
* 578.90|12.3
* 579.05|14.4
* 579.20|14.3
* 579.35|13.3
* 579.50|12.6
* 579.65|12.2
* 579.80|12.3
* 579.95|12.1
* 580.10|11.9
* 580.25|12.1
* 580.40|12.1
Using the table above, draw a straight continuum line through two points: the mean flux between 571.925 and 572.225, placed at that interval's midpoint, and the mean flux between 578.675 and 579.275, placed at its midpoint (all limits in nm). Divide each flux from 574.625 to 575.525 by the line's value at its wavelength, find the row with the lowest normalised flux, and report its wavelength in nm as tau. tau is 575.15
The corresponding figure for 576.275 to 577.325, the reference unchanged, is 576.35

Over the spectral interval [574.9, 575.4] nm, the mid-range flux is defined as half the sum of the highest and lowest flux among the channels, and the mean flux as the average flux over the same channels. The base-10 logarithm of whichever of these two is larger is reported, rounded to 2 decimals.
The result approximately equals 1.08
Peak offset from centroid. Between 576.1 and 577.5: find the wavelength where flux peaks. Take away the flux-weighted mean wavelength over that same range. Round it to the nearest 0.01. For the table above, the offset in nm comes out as 0.27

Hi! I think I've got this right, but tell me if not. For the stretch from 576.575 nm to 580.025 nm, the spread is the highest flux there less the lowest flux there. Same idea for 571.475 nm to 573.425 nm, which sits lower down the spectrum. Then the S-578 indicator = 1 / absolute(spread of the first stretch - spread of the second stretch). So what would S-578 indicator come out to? 1.67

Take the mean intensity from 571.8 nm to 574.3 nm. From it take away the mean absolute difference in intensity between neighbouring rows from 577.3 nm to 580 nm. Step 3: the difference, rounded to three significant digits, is 12.1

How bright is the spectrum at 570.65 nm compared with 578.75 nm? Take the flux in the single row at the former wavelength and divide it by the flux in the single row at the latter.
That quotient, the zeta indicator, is 1.10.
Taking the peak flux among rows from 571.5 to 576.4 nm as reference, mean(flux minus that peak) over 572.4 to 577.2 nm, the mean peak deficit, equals -1.6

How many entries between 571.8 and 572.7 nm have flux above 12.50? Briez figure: 2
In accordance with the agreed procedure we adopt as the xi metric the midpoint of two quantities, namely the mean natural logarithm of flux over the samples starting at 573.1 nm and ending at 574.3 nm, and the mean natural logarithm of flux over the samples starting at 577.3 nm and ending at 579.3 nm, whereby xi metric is 2.514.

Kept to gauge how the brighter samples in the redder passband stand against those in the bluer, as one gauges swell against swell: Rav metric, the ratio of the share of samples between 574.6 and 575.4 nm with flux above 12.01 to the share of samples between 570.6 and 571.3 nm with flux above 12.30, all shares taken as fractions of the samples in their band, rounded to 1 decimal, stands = 2.0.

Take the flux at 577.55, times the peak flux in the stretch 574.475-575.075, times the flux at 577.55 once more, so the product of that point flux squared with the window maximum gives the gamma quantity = 1870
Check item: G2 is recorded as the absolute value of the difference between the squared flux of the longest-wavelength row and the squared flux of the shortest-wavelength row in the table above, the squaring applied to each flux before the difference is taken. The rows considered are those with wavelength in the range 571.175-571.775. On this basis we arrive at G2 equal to 48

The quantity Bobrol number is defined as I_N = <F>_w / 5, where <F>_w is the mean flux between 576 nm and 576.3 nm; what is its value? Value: 2.1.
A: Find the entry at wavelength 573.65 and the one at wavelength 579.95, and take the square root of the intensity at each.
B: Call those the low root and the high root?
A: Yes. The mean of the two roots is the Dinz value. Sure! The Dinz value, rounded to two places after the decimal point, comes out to 3.54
